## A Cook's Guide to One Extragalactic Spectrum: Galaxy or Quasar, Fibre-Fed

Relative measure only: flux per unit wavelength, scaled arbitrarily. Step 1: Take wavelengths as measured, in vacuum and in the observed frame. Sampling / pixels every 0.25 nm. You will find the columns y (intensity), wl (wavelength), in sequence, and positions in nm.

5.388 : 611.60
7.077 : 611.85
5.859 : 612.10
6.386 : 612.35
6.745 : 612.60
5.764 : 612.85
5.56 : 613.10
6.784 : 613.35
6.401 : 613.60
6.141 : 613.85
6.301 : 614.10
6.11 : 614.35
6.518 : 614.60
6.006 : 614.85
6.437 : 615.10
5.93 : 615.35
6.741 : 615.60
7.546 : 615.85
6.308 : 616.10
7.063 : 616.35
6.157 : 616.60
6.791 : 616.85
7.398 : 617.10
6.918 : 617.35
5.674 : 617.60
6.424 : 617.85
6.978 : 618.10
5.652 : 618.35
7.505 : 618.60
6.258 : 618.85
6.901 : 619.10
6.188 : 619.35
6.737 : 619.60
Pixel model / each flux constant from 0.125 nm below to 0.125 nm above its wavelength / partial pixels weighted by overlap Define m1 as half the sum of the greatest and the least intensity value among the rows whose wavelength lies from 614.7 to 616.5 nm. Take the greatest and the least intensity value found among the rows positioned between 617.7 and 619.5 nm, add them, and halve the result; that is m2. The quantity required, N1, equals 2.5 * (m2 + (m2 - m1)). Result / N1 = 16.0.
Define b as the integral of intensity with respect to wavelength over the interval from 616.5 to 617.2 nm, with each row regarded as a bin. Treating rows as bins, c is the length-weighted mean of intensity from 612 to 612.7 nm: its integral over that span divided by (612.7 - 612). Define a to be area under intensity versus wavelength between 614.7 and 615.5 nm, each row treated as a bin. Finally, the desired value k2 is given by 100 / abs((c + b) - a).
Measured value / 16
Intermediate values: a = 4.92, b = 4.7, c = 6.3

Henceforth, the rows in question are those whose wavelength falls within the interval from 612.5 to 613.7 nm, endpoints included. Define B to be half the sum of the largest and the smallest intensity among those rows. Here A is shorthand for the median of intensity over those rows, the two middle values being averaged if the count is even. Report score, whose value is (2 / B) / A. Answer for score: 0.051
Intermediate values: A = 6.40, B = 6.17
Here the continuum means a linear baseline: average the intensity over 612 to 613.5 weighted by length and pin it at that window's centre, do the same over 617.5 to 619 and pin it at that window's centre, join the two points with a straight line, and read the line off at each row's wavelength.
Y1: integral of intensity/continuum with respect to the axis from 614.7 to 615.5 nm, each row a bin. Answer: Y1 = 0.78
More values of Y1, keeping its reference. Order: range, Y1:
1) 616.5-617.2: 0.74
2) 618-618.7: 0.73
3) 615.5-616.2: 0.76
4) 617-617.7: 0.73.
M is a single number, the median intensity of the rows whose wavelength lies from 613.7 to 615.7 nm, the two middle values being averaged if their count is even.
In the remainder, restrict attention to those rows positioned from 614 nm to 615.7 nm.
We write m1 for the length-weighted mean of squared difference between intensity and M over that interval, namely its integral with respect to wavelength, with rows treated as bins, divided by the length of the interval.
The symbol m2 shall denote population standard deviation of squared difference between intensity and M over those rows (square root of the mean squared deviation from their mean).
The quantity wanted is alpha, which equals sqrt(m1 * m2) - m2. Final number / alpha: -0.003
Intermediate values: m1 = 0.08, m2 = 0.08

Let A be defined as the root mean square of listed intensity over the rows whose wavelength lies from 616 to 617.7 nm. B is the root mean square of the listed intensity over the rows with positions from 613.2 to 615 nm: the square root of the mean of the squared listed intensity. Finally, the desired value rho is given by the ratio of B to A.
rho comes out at 0.95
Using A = 6.64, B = 6.33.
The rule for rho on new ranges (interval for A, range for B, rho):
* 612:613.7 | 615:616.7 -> 1.06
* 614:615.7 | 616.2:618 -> 1.06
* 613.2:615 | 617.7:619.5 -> 1.04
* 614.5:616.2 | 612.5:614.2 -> 0.96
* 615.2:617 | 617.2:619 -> 0.98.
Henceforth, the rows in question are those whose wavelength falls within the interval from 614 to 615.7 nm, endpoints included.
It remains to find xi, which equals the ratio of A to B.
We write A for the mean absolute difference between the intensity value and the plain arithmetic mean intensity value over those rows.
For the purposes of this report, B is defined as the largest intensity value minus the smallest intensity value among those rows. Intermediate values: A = 0.24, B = 0.8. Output 0.292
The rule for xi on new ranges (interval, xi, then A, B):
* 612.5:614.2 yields 0.295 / 0.36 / 1.2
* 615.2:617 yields 0.274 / 0.44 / 1.6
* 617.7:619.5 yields 0.264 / 0.49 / 1.9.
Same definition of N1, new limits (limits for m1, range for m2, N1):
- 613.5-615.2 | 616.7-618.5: 17.0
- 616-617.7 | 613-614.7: 14.5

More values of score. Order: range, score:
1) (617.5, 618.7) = 0.047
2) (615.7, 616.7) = 0.044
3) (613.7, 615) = 0.052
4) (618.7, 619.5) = 0.049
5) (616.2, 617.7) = 0.045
